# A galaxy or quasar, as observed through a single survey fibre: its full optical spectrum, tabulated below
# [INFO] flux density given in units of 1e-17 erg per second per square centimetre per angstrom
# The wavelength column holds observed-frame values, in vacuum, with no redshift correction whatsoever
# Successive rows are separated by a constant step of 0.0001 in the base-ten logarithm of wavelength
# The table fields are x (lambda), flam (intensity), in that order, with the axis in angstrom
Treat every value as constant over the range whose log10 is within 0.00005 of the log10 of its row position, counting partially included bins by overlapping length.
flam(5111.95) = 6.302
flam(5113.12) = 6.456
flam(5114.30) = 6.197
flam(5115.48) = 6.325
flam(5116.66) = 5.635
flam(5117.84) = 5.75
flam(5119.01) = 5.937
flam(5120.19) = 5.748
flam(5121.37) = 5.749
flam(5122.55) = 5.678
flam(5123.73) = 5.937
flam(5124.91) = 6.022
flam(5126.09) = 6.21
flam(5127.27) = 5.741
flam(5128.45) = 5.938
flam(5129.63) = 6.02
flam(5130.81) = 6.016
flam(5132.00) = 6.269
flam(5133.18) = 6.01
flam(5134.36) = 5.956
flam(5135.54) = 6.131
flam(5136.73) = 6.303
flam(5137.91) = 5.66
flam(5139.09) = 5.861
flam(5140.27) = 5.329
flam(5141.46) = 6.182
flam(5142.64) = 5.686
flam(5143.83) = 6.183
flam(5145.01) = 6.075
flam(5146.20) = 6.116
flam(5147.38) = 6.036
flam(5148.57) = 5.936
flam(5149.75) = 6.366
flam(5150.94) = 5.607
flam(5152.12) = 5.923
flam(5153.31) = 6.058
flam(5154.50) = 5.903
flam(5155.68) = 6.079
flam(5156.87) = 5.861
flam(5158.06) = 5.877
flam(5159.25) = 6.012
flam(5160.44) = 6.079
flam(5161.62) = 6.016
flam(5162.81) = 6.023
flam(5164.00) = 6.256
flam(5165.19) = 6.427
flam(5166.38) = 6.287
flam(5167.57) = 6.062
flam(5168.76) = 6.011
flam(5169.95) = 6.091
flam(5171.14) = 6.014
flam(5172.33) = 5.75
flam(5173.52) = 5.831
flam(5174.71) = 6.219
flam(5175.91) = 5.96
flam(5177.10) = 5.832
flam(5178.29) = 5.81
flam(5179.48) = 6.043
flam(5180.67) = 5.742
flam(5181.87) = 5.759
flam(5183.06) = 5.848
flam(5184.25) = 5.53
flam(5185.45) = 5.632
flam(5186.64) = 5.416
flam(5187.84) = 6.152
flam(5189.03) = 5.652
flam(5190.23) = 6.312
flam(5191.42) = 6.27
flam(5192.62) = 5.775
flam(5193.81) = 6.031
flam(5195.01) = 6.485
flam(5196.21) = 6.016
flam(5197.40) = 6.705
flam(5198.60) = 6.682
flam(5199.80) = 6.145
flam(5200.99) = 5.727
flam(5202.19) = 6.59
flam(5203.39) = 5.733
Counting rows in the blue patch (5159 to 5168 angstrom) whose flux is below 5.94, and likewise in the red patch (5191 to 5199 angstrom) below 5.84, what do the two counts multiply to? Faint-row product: 0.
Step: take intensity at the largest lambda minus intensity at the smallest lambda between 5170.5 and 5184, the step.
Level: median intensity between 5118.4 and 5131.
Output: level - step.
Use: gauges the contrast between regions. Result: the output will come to 6.10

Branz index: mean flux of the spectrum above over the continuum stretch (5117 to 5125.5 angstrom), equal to 5.83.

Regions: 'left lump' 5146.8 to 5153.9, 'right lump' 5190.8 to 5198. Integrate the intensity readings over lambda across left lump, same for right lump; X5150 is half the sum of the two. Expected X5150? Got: 43.6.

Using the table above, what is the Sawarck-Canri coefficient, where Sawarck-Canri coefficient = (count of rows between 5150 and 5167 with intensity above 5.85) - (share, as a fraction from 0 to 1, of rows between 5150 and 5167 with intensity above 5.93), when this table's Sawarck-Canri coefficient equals 12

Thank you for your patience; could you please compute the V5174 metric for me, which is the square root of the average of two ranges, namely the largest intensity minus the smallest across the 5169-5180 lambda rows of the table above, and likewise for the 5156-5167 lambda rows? 0.72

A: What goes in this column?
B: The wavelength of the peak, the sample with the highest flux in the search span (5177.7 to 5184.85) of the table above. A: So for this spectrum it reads 5179.48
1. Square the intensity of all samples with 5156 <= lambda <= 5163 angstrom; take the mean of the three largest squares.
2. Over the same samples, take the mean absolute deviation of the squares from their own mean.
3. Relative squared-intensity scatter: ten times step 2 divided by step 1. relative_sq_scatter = 0.2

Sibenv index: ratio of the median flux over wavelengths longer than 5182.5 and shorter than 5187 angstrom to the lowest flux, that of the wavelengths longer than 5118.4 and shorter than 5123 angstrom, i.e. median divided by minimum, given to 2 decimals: 0.98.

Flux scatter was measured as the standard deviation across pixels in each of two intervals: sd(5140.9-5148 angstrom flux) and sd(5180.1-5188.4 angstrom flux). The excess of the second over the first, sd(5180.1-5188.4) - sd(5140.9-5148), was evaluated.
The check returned 0.05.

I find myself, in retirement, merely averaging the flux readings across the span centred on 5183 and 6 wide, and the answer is 5.70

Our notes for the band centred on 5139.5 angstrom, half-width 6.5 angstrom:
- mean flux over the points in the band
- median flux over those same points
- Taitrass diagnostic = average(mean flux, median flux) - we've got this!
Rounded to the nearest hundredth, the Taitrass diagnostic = 5.98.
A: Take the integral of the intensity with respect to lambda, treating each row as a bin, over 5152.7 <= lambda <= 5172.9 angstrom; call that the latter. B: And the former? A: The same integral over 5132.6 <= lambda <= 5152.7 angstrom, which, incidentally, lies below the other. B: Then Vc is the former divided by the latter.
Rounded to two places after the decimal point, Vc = 0.98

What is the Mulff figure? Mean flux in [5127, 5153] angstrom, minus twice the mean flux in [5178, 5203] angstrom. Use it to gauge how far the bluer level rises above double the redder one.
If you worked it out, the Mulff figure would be -6.06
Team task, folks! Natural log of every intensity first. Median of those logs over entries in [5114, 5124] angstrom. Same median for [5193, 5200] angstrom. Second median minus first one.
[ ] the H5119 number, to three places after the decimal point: 0.093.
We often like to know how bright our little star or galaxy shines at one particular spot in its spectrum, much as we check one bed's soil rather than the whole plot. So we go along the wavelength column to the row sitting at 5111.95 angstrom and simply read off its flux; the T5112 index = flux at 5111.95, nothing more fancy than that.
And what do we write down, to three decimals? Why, 6.302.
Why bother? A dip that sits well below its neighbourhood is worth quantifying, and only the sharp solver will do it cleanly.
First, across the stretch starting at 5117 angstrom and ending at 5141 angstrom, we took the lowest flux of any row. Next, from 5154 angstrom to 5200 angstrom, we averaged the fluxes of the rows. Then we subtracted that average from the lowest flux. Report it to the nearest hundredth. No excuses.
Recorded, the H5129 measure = -0.69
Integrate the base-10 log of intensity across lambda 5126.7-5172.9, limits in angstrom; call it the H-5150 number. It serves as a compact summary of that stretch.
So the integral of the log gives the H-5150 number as 36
